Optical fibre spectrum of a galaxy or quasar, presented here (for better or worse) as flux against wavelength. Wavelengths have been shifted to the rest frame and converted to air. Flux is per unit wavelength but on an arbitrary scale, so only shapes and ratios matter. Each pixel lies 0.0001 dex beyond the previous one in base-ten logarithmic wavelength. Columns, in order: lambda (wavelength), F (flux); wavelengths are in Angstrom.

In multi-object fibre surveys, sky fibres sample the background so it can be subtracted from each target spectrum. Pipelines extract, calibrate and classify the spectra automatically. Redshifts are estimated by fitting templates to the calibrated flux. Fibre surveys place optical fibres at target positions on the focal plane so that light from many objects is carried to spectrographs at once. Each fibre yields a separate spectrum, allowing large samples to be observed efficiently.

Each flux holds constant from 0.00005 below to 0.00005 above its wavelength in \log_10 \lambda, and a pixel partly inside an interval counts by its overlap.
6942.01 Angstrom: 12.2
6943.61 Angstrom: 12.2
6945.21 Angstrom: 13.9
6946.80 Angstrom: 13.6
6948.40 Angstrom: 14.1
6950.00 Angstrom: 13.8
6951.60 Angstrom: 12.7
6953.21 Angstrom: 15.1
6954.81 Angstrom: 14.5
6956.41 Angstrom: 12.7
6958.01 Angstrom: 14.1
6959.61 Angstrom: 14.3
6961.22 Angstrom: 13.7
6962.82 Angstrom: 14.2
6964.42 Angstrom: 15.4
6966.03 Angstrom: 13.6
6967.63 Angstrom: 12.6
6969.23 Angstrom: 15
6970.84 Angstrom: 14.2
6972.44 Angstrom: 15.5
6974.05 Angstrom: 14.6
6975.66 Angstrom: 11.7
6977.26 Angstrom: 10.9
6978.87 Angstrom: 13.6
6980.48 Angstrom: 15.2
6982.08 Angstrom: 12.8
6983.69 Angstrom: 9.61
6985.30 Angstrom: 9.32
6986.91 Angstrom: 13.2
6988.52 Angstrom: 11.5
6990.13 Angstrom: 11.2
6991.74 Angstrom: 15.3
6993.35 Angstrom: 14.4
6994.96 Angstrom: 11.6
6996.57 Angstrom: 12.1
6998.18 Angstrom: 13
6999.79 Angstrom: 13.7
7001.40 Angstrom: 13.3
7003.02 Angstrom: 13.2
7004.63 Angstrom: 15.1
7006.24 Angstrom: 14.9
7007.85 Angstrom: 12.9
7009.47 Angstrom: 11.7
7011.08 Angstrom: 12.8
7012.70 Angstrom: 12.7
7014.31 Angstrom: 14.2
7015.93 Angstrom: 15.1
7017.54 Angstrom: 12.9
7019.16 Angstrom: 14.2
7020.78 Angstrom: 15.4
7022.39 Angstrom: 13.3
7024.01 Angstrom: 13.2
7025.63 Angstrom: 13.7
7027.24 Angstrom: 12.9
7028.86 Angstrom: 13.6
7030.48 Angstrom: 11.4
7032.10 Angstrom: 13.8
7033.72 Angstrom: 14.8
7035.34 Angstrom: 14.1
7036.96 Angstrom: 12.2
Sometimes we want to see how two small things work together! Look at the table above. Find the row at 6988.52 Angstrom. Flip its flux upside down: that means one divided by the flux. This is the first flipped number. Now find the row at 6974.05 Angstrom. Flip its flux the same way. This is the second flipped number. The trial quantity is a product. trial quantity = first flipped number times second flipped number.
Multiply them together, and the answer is 0.0060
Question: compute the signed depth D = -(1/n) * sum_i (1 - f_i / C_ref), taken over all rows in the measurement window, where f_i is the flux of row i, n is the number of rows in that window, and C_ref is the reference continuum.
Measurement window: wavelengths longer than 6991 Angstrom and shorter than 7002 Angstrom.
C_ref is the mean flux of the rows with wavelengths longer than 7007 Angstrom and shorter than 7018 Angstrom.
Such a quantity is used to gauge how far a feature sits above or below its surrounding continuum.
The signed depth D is 0.01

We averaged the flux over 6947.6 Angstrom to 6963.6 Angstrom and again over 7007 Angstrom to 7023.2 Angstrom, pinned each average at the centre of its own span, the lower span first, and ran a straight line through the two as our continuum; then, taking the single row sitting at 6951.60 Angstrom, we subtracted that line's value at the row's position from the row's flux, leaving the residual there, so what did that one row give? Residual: -1.2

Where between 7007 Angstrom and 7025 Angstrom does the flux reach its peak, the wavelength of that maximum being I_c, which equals 7020.78 Angstrom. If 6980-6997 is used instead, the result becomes 6991.74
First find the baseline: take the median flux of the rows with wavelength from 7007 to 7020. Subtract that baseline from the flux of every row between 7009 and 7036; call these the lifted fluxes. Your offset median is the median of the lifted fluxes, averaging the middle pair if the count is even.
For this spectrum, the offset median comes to 0.70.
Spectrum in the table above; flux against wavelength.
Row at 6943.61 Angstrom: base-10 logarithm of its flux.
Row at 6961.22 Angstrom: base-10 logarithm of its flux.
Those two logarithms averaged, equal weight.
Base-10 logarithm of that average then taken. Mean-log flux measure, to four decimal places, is 0.0459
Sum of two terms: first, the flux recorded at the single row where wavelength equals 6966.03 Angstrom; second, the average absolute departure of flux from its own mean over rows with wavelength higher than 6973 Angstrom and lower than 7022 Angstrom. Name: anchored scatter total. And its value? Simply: 14.9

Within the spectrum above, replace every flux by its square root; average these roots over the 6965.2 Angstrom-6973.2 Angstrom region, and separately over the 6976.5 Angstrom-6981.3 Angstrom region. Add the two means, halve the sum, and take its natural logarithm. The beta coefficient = 1.31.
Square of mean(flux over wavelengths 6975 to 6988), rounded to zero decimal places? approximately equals 145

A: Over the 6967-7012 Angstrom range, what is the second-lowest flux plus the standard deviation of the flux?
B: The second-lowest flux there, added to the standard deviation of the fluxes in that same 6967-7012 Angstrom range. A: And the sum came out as 11.3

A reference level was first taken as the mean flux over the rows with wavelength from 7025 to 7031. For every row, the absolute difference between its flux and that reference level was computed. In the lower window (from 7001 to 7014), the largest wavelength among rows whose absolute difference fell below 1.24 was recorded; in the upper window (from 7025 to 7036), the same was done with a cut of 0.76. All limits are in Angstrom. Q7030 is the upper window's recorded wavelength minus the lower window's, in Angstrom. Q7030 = 16.2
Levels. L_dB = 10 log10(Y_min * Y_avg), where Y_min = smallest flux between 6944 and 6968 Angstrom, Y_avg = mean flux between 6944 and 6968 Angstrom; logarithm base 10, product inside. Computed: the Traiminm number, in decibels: 22.4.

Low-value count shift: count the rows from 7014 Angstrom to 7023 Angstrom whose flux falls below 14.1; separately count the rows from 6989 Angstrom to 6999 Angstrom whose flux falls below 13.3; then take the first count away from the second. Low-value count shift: 2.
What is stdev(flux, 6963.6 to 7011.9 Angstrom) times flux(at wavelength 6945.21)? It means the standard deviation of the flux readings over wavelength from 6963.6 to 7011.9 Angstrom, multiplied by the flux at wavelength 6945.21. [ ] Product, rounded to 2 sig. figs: 23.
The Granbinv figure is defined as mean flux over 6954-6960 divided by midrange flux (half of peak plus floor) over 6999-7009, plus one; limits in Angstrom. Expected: 1.99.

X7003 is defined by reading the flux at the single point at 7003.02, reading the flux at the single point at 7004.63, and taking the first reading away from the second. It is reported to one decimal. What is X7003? 1.9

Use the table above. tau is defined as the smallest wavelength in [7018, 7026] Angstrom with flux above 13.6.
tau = 7019.16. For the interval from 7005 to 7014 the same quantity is 7006.24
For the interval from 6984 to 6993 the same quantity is 6991.74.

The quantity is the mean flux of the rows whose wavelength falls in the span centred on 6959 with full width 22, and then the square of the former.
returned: 196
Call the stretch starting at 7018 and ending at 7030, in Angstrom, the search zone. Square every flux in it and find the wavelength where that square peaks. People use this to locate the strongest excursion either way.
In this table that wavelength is 7020.78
